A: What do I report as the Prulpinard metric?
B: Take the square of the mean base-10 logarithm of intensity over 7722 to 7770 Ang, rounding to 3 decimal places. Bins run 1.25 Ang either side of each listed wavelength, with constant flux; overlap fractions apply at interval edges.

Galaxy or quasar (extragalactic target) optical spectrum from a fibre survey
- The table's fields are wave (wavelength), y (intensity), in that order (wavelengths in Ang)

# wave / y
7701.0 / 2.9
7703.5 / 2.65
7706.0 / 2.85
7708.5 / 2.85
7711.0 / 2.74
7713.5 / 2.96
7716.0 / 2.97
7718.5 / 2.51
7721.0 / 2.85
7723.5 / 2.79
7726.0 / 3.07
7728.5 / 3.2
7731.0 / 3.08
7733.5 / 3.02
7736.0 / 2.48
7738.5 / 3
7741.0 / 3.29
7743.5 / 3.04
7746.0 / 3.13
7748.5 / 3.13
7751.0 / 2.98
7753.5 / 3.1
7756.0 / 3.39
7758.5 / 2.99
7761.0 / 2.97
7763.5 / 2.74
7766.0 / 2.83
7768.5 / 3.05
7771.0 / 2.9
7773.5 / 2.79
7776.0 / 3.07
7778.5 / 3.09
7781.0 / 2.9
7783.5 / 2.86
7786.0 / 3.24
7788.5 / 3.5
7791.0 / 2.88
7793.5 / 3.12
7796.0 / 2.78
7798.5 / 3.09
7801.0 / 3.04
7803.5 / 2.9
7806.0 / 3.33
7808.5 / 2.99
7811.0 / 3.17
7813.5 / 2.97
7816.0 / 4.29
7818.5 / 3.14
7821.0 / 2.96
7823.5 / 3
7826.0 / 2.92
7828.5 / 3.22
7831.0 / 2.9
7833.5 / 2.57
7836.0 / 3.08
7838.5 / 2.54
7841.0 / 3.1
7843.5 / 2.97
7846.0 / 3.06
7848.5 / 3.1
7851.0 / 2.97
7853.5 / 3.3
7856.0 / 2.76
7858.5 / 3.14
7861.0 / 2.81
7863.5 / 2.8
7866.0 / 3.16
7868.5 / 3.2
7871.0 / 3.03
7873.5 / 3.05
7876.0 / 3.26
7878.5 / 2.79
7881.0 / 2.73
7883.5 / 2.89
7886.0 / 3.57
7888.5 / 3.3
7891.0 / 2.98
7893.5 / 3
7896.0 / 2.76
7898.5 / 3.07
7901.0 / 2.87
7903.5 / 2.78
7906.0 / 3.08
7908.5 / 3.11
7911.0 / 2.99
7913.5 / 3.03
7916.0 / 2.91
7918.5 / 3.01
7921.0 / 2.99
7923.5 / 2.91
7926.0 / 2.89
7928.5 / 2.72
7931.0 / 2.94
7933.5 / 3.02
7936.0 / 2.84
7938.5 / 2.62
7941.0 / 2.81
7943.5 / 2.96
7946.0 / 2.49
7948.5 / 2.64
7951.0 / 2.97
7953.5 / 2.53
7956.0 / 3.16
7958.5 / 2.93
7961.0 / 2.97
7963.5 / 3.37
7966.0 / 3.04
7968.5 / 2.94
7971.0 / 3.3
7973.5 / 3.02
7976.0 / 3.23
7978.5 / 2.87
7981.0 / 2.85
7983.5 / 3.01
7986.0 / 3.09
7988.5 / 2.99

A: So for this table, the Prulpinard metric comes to 0.229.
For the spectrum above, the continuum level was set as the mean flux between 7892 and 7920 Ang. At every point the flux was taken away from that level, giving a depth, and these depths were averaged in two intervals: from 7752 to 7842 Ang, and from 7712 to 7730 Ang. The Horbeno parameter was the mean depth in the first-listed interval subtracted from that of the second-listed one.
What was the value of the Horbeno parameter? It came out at 0.13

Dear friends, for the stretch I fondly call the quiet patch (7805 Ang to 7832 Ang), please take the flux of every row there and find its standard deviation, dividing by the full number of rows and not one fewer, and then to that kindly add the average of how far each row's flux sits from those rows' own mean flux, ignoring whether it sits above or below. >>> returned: 0.62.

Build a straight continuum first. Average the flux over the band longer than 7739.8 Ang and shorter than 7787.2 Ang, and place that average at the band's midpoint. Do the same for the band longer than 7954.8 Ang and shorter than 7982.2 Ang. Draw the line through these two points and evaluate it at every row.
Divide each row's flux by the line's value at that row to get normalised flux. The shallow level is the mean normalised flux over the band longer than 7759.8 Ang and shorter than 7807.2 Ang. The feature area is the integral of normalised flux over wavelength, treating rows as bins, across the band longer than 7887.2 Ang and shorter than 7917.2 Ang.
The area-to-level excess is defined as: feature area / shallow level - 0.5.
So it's 29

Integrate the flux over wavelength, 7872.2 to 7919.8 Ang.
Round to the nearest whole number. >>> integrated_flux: 143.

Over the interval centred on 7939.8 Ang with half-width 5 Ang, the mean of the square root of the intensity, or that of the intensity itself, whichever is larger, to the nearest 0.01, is 2.81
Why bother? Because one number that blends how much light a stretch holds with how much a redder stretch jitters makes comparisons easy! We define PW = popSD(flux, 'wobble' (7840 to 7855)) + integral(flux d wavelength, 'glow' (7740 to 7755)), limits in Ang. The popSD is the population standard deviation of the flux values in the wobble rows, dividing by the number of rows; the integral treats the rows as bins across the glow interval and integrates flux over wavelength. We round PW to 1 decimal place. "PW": 46.8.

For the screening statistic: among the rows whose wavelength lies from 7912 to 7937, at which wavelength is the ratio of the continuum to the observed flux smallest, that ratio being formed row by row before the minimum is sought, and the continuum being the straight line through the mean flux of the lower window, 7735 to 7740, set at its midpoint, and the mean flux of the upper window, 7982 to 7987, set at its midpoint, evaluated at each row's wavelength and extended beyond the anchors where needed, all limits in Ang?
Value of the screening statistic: 7913.5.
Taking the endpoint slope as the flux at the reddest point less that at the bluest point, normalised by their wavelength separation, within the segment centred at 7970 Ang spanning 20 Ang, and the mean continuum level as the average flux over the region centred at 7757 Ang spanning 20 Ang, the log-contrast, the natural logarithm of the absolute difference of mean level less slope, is 1.11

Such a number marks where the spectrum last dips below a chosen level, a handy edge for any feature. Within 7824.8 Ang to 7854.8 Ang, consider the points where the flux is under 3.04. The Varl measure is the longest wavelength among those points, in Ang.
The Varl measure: 7851.0 Ang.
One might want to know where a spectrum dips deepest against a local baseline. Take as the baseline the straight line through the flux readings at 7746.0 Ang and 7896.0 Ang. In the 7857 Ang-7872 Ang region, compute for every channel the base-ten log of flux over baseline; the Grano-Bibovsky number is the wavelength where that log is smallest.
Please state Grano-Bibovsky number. 7863.5 Ang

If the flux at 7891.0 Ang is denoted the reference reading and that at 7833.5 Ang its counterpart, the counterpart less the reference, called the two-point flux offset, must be -0.4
